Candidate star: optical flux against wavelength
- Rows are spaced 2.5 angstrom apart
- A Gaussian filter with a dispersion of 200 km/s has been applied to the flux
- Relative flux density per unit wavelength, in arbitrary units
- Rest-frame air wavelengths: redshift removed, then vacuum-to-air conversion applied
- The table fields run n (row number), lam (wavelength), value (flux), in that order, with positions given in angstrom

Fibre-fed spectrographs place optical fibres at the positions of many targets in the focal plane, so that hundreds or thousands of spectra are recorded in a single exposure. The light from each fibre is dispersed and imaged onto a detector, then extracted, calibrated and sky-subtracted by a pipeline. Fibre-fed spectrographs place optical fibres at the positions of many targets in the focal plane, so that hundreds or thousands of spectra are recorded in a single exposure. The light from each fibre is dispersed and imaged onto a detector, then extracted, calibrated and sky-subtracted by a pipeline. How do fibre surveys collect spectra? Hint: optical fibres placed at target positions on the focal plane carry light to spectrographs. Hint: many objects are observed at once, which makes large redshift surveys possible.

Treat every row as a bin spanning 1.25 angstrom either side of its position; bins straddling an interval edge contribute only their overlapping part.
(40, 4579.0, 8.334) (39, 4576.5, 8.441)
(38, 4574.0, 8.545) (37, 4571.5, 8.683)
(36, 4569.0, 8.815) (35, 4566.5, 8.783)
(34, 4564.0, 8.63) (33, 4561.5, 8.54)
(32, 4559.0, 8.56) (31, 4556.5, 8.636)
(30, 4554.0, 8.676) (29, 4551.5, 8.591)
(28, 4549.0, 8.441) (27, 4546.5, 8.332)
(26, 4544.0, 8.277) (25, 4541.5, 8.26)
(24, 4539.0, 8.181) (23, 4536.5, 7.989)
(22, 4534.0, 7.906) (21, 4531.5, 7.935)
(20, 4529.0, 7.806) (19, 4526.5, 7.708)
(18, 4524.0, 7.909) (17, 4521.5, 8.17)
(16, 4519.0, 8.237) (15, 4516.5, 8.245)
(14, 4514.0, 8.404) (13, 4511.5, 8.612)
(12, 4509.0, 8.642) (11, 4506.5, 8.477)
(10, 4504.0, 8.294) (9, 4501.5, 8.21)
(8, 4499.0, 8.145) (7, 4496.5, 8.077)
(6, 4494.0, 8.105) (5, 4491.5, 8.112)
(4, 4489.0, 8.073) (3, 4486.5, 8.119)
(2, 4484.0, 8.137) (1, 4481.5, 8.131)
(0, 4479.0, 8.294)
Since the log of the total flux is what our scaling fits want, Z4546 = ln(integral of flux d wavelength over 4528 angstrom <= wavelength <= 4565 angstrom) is 5.7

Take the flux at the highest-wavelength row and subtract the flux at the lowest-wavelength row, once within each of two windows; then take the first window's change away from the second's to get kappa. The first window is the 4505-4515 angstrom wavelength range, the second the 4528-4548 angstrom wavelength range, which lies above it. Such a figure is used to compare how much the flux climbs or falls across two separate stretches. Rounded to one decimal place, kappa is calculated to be 0.6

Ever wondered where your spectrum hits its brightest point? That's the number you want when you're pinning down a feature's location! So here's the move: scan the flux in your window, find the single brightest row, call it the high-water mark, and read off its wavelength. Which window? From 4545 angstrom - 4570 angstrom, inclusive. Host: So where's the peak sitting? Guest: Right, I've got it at 4569.0 angstrom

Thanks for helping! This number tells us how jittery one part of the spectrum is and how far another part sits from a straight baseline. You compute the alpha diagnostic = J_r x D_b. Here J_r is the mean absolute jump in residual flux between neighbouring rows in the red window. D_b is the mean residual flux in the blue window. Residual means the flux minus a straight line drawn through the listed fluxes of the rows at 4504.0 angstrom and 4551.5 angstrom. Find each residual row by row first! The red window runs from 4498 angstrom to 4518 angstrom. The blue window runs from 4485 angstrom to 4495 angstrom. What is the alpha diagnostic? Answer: -0.013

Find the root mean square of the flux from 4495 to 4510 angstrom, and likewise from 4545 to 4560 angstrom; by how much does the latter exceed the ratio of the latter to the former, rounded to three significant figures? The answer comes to 7.51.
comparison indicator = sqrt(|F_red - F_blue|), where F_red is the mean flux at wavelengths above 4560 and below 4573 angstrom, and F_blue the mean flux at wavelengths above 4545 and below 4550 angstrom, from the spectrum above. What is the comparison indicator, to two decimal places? 0.55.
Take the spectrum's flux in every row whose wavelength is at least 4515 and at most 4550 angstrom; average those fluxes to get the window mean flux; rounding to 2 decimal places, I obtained 8.10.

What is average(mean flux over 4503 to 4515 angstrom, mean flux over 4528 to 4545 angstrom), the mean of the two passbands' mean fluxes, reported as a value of 8.27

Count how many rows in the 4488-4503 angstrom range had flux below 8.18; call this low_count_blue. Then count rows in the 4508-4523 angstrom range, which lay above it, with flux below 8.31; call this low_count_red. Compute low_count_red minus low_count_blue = -2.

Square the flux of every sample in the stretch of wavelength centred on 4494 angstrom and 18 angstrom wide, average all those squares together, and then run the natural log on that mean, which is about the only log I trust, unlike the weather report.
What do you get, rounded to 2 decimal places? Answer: 4.19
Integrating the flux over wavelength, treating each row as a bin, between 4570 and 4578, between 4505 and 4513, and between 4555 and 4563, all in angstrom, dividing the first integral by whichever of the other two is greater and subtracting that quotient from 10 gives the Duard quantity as 9.00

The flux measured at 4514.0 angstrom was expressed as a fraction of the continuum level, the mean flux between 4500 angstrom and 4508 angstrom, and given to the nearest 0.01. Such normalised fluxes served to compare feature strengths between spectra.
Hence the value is 1.01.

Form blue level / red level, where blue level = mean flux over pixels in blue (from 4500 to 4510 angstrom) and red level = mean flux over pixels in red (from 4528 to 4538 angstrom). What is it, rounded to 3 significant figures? 1.06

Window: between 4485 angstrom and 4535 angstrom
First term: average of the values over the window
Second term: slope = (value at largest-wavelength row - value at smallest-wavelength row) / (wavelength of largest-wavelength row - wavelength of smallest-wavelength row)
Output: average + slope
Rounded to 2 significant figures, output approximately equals 8.2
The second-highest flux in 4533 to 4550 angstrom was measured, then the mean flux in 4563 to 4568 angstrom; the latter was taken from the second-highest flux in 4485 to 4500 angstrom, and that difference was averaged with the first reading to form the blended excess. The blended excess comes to 3.87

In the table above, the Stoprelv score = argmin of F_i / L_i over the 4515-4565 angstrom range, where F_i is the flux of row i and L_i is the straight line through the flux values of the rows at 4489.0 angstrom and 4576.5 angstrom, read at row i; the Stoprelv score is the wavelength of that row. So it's 4526.5 angstrom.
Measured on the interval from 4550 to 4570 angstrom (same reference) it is 4561.5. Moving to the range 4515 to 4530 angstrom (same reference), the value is 4526.5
